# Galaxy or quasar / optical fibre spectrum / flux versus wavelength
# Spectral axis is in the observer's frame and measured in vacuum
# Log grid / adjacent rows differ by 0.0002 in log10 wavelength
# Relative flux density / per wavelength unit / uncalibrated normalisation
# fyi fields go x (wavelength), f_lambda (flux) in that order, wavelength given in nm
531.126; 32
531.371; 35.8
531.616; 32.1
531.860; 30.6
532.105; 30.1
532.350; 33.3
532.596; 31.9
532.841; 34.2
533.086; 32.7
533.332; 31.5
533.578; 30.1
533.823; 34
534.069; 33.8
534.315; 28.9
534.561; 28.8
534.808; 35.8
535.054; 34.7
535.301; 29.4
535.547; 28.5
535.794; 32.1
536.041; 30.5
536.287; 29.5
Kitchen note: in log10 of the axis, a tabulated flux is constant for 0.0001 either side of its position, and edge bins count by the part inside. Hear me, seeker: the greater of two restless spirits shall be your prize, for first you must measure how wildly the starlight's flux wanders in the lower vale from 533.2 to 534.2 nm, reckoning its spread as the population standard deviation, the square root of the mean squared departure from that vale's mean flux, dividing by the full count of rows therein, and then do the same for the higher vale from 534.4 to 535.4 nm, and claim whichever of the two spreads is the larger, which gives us 3.1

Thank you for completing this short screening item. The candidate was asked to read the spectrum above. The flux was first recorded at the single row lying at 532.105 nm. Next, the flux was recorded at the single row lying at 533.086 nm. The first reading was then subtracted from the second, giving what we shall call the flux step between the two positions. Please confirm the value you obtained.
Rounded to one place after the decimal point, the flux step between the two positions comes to 2.6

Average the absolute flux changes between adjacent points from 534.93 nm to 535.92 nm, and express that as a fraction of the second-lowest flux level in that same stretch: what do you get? 0.11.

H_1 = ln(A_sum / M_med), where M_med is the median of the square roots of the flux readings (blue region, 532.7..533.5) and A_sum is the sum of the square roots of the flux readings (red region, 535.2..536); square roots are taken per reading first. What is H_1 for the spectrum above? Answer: 1.06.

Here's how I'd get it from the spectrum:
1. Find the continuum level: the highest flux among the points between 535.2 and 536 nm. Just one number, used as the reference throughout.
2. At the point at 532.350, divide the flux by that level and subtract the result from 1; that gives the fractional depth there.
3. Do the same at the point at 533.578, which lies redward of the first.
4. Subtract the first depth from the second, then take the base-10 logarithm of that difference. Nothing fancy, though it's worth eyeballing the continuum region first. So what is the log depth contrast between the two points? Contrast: -1.0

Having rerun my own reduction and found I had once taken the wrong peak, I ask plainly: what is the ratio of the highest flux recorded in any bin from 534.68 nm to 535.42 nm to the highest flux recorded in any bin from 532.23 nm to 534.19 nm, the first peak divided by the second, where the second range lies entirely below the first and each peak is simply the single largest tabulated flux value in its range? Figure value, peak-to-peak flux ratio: 1.05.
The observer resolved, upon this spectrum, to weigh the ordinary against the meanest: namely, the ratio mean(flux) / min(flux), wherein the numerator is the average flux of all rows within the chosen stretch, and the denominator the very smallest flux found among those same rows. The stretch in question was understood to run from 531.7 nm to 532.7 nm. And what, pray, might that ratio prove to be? 1.05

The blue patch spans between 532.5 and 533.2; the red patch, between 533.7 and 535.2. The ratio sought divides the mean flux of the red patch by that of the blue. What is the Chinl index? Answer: 0.99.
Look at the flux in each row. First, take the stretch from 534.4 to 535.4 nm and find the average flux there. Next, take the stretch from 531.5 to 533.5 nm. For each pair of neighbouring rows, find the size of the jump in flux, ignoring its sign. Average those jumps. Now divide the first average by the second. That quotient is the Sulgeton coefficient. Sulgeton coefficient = 19.4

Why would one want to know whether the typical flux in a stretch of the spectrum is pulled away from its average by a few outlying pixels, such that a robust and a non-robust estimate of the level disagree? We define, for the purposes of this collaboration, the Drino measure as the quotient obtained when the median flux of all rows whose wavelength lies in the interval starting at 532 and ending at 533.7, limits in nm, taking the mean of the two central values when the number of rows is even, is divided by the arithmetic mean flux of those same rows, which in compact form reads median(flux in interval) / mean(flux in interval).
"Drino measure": 1.00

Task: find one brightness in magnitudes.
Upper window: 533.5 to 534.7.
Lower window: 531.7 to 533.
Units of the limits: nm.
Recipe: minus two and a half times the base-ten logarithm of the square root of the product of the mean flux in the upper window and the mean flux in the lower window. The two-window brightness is -3.75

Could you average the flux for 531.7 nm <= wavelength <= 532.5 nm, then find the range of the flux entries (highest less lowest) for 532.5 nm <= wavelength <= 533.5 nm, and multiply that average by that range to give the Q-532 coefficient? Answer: 85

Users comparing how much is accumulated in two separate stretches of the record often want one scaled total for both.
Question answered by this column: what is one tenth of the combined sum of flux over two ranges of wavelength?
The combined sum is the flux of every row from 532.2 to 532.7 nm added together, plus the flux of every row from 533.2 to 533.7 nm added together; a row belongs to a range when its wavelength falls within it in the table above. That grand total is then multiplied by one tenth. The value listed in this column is 12.7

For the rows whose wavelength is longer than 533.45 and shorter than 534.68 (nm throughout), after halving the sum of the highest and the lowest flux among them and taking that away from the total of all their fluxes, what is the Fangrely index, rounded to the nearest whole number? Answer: 124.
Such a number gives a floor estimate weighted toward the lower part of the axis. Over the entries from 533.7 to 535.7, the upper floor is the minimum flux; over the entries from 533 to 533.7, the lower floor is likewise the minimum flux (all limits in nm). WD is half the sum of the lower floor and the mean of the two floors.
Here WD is 29.7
